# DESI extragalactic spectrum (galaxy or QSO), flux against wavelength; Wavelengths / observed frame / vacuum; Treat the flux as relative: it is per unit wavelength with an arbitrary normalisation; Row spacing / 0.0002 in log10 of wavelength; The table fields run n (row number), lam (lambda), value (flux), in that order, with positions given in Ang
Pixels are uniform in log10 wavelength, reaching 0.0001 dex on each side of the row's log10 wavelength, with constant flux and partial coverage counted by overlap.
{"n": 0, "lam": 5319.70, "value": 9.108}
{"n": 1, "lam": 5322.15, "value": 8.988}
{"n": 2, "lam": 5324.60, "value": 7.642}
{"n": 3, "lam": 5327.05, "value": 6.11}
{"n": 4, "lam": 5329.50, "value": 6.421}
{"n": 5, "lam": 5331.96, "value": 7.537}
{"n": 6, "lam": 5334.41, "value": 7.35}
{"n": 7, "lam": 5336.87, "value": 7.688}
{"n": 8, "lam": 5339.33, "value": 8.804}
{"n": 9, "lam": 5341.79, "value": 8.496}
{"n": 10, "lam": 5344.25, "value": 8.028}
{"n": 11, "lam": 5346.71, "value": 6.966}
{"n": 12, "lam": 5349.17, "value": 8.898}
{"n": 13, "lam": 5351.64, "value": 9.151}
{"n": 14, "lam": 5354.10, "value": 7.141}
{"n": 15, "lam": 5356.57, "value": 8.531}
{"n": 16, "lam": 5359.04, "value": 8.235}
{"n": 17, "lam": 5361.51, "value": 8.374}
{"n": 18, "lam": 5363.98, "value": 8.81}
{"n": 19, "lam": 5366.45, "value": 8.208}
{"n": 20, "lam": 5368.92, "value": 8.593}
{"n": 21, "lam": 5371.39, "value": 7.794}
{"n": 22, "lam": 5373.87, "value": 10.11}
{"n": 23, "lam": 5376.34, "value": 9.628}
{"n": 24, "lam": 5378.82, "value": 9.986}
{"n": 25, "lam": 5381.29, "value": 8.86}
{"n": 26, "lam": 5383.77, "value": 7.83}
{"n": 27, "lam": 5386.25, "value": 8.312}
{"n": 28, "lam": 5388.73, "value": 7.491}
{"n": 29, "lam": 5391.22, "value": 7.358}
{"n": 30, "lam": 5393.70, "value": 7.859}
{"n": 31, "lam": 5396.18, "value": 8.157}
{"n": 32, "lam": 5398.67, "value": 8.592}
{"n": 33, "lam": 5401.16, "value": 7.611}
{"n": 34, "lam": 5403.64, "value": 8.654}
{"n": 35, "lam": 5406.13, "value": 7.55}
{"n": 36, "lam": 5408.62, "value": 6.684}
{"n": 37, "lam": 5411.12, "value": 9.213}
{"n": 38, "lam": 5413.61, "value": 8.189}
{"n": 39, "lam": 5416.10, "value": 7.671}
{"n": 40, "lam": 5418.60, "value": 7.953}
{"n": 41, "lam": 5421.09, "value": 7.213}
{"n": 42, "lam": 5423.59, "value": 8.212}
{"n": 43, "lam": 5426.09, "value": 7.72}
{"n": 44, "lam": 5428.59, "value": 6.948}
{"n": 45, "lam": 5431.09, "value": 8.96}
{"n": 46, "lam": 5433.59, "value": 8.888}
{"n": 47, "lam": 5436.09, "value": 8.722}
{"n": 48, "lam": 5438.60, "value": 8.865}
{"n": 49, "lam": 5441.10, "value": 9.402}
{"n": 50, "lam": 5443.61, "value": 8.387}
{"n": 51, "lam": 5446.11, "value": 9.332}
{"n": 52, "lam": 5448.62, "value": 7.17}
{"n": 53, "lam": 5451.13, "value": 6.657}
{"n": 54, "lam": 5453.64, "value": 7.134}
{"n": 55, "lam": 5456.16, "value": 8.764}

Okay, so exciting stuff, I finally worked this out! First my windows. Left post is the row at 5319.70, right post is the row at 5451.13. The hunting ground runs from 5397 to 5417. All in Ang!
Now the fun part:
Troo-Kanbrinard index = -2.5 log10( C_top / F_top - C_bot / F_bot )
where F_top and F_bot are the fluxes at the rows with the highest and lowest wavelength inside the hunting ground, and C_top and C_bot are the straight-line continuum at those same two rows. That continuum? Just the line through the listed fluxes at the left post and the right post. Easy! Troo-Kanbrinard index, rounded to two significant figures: 3.0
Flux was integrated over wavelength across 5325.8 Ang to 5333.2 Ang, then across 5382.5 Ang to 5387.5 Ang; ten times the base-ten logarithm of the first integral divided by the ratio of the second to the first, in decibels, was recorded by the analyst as 17.8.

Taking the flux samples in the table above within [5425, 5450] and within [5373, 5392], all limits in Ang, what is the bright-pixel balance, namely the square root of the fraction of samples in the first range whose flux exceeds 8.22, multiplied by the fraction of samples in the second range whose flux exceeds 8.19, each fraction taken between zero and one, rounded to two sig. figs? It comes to 0.52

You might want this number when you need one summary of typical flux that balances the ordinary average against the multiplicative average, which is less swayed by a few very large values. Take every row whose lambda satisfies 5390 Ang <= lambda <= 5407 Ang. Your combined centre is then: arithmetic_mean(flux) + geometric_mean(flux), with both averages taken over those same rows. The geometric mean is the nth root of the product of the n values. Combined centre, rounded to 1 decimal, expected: 15.9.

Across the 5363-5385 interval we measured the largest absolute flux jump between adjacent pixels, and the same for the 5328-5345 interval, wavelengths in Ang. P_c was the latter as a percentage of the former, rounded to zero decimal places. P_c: 48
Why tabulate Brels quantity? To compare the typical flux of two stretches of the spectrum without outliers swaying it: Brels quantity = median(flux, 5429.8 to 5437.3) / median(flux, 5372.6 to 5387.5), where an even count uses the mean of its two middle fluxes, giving 0.96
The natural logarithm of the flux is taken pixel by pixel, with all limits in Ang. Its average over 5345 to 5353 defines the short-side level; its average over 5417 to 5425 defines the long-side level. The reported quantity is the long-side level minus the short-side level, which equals -0.06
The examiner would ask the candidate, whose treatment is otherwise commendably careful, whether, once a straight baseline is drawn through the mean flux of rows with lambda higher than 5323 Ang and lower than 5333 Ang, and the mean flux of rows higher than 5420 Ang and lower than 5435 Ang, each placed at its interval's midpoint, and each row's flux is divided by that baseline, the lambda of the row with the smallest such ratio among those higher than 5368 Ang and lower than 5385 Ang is 5383.77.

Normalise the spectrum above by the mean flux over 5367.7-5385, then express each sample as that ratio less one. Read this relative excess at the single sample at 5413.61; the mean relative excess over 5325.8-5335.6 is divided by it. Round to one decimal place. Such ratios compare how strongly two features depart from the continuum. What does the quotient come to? 2.7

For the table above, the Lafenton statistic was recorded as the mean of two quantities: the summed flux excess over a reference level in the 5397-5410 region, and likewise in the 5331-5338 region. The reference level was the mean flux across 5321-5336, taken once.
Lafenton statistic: 1.5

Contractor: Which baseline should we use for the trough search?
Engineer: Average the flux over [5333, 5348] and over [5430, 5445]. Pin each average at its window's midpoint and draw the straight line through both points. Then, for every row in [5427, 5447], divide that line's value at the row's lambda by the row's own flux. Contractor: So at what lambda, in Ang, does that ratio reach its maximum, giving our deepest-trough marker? 5428.59 Ang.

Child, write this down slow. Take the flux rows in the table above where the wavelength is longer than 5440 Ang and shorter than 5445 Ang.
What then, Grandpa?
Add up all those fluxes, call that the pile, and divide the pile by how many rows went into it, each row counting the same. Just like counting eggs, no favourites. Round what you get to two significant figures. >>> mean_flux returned 8.9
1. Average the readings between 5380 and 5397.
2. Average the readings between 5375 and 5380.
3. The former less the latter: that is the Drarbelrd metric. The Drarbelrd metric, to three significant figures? -1.83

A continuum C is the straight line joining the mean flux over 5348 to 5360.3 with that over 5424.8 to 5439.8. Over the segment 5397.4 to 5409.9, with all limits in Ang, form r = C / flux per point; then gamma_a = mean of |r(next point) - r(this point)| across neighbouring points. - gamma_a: 0.14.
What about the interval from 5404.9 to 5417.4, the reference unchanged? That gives 0.17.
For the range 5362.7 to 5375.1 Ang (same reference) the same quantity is 0.12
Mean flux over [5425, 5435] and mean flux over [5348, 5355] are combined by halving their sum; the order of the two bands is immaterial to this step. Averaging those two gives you 8.3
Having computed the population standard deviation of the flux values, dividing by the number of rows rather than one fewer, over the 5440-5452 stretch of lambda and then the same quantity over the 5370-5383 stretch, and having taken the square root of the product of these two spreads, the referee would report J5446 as 0.98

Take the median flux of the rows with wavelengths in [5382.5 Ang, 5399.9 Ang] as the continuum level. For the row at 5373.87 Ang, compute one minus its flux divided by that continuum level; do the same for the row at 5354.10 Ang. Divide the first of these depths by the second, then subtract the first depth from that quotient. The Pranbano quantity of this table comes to -3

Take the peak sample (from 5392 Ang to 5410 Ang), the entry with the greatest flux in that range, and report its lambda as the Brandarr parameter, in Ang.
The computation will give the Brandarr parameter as 5403.64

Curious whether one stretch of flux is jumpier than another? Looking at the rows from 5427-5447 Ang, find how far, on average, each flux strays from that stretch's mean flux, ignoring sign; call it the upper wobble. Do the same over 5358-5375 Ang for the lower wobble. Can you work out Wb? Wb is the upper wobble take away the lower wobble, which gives 0.0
